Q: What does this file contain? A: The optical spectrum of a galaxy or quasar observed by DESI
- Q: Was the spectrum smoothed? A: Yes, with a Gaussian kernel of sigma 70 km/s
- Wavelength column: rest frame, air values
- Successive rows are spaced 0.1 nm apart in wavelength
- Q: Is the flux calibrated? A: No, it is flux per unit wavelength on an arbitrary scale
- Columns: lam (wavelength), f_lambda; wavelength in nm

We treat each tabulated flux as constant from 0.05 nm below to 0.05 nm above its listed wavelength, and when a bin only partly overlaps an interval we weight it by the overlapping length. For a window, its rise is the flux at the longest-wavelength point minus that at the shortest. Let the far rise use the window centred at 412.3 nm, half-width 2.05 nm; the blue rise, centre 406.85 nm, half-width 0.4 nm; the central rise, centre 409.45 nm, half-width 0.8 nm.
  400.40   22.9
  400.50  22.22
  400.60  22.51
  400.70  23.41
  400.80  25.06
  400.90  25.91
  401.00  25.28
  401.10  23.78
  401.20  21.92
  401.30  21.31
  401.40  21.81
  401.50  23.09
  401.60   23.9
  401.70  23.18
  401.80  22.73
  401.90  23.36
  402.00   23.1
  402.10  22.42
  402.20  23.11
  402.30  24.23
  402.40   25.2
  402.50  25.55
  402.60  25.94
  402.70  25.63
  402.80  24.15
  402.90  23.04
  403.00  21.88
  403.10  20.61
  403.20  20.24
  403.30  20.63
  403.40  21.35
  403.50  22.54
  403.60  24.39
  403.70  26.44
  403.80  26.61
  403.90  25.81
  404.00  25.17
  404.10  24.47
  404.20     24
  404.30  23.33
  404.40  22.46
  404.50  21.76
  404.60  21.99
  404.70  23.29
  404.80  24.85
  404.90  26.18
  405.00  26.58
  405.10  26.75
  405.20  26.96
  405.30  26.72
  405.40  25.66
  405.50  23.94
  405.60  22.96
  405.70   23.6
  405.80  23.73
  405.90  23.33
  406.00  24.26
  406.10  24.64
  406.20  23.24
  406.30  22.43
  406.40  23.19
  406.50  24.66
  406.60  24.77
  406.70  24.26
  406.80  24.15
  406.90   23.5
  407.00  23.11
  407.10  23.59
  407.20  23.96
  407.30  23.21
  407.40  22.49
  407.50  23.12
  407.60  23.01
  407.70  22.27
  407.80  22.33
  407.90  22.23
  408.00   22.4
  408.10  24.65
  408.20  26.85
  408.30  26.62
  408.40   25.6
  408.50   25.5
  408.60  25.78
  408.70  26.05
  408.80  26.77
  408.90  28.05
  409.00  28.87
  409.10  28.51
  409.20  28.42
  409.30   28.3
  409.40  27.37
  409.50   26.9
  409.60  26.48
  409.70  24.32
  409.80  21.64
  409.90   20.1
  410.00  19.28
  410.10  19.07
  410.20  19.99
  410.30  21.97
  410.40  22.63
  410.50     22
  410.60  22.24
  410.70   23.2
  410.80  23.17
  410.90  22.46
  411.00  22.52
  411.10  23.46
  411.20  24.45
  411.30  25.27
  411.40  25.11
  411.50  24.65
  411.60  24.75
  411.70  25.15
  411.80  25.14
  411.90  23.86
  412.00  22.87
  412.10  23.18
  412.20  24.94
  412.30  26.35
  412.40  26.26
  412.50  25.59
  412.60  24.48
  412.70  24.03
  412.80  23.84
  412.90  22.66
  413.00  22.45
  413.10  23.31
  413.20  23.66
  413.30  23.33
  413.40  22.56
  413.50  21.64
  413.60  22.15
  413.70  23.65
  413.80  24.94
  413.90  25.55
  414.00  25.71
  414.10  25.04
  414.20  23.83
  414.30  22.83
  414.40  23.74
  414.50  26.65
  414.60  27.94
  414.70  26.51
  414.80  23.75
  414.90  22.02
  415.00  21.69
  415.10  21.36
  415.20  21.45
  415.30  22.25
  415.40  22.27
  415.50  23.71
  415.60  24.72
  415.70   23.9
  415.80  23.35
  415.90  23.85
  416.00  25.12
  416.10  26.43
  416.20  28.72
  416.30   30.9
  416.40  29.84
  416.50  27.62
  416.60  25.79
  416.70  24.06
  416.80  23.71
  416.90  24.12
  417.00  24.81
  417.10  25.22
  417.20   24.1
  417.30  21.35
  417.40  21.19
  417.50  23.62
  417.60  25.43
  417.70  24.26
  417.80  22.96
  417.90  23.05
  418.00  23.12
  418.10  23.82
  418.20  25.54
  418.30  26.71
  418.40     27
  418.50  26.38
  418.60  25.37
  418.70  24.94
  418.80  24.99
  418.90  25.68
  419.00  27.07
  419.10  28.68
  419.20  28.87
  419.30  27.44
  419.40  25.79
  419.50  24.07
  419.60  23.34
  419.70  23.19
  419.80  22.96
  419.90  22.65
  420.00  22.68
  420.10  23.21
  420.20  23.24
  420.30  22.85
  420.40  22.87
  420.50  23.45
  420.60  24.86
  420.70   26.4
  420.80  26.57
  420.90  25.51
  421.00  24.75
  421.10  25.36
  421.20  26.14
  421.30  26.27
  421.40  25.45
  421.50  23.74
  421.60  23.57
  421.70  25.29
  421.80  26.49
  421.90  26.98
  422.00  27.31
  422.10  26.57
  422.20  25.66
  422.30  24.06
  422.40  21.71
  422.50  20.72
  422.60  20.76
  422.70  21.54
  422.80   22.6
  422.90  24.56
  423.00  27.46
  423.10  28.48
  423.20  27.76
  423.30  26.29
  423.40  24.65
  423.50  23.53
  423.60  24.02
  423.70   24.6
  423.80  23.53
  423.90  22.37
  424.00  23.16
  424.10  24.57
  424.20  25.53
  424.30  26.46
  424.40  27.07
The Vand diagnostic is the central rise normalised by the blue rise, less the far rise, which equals 7.8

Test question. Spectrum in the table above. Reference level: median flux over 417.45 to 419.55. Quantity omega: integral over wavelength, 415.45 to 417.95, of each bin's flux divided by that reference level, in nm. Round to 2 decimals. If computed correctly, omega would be 2.45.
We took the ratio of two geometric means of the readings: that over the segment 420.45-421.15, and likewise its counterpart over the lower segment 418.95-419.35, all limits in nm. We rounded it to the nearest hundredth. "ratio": 0.90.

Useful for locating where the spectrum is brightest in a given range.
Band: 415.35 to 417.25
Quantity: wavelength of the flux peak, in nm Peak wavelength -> 416.30 nm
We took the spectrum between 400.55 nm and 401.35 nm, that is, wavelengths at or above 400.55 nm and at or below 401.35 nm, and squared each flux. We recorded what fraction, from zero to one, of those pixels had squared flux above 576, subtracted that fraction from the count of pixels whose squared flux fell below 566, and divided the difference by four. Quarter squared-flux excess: 1.2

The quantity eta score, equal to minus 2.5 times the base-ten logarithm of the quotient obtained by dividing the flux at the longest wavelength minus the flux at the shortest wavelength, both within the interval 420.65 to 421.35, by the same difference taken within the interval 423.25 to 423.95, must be 3.7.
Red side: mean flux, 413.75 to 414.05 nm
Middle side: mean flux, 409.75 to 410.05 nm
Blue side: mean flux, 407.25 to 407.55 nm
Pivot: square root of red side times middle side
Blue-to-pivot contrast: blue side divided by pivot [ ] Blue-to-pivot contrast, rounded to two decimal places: 1.01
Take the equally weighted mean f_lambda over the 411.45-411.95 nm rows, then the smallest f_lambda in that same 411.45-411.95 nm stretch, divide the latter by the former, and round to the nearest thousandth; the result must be 0.966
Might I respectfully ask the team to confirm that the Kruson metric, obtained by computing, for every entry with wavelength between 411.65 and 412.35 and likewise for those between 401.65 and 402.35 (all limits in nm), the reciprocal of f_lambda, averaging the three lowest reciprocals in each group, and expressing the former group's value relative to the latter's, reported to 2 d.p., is 0.92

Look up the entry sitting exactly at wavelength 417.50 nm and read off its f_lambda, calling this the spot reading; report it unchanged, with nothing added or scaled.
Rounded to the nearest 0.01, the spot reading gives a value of 23.62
